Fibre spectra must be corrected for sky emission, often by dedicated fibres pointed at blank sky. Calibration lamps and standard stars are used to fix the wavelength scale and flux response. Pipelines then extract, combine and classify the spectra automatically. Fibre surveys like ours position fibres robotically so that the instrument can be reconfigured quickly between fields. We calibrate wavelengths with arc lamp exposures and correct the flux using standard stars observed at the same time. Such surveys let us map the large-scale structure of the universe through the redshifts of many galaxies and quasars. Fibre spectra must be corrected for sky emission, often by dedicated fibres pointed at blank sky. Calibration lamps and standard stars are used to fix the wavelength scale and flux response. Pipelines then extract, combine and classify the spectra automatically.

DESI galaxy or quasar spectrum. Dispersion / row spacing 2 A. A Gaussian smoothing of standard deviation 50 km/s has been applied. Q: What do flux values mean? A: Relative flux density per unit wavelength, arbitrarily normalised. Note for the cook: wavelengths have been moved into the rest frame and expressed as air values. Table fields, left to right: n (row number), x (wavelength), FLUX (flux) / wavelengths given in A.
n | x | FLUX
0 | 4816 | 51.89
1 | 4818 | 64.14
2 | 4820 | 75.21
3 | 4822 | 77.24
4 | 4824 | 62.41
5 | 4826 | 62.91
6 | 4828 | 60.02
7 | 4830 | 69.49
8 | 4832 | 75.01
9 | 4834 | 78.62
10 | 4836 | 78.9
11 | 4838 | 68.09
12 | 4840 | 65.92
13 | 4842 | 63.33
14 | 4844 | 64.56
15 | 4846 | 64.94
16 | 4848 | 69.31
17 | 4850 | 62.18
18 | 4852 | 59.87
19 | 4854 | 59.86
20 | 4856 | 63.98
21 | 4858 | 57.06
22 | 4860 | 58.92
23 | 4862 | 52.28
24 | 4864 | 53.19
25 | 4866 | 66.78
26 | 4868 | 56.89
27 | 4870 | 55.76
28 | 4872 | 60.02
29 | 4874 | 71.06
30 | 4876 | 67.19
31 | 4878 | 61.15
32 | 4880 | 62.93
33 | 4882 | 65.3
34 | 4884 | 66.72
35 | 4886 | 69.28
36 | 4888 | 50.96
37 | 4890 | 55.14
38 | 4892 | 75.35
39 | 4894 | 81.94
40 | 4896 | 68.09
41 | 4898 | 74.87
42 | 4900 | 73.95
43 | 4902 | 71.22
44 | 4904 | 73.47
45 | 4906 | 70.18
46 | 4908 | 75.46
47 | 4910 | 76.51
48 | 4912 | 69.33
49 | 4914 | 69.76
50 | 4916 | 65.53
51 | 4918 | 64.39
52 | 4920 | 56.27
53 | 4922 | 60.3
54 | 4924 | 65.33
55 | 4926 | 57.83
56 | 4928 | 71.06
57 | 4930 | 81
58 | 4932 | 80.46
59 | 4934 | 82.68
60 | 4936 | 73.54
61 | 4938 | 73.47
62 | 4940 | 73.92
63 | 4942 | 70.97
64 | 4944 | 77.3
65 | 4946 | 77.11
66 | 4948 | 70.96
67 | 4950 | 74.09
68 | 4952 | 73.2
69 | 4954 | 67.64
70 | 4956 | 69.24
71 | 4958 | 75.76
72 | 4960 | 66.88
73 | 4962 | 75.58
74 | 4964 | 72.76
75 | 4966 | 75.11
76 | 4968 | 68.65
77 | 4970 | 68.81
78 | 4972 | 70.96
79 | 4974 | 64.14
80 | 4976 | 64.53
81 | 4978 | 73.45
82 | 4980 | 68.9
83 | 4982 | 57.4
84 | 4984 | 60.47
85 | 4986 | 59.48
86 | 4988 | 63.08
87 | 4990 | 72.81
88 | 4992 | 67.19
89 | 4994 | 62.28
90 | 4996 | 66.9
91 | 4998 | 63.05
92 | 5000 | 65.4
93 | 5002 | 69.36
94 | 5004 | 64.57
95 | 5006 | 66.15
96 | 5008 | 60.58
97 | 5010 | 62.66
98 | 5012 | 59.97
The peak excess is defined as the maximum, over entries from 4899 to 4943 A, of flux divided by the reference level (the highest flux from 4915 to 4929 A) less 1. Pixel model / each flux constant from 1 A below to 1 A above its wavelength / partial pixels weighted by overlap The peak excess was 0.16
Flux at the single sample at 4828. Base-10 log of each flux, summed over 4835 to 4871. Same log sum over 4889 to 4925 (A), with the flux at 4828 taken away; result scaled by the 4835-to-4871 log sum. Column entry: -0.8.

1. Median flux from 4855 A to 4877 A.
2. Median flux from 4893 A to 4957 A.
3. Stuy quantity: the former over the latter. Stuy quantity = 0.816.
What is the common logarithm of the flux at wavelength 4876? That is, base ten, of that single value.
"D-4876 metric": 1.83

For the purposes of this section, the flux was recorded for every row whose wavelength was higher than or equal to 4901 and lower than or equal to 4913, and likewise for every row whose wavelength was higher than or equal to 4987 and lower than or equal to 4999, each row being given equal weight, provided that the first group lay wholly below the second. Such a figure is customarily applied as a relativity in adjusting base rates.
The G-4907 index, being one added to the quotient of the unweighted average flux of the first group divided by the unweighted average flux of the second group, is 2.10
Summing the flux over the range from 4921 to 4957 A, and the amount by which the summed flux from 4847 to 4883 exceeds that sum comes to -196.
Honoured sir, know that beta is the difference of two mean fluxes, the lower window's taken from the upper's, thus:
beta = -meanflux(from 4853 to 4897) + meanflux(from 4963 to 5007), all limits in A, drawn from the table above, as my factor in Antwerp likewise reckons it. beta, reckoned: 4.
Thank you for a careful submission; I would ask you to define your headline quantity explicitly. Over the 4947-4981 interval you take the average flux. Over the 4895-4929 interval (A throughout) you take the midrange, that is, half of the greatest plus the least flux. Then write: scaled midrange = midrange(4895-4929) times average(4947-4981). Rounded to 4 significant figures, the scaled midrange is 4689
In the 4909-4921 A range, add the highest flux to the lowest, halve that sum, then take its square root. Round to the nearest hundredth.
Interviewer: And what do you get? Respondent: 8.15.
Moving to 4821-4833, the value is 8.28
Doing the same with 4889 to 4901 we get 8.28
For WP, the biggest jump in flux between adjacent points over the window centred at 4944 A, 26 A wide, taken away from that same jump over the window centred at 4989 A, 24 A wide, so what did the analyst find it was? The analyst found 2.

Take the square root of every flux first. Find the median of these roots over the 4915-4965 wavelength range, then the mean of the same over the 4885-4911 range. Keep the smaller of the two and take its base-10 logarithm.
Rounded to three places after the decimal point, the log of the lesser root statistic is 0.923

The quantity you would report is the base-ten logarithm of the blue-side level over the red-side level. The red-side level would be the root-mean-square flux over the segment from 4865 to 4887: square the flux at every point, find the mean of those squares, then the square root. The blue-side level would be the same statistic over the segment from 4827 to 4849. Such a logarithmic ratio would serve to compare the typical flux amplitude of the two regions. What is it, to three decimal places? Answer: 0.033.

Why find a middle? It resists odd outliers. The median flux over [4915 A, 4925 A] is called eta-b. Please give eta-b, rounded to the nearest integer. 64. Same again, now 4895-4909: 73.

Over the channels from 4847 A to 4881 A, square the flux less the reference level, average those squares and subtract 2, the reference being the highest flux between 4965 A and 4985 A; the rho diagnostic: 222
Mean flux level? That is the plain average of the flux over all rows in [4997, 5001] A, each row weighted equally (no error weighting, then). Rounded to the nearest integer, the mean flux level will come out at 64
